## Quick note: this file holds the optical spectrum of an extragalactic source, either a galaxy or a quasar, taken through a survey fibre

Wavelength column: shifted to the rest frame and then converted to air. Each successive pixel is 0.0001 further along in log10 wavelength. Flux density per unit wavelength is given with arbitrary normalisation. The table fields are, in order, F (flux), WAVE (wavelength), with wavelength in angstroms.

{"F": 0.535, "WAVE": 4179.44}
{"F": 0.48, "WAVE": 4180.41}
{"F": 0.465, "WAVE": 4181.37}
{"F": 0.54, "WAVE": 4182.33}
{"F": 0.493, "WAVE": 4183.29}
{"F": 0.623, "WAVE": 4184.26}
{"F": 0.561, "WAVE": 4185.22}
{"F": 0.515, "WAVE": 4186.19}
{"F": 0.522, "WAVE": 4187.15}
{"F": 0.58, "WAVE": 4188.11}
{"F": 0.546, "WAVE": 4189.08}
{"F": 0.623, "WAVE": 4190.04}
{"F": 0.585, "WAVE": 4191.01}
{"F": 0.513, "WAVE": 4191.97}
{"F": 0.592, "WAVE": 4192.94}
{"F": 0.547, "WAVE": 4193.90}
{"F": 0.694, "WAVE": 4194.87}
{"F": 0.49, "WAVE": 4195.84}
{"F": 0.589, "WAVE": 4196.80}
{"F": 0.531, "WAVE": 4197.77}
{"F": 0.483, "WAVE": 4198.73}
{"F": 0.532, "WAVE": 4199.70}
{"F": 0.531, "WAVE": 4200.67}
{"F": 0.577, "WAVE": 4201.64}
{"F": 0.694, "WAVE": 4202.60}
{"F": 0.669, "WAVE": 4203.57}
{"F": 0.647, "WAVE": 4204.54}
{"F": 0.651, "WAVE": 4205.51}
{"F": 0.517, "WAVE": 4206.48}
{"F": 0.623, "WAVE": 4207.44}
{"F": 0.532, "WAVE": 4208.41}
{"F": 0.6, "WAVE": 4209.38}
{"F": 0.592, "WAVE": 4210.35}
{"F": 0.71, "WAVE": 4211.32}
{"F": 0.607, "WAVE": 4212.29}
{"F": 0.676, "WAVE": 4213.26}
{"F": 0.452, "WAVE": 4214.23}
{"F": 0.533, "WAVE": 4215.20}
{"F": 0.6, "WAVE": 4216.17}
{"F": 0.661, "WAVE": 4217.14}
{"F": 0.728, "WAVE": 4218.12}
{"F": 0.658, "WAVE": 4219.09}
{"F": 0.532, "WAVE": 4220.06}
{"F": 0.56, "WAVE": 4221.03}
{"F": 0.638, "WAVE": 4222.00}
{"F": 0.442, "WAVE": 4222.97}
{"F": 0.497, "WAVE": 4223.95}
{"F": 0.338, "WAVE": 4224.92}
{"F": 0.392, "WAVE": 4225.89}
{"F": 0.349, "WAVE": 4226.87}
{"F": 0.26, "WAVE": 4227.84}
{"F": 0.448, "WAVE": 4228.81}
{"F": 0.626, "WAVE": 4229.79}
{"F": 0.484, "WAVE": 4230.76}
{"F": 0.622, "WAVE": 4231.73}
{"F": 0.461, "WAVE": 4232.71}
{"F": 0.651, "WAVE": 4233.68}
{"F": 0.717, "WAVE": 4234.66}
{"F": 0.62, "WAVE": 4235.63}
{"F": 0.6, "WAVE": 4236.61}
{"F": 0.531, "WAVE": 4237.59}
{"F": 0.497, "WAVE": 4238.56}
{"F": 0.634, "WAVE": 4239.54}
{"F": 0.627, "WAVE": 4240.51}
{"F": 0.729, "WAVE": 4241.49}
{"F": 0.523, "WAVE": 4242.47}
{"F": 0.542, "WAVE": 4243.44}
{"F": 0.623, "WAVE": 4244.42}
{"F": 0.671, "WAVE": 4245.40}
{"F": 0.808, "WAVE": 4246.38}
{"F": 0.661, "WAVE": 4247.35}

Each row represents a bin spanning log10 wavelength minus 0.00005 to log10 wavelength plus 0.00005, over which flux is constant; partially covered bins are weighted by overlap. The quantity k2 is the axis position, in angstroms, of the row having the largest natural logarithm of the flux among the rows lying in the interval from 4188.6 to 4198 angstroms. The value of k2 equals 4194.87 angstroms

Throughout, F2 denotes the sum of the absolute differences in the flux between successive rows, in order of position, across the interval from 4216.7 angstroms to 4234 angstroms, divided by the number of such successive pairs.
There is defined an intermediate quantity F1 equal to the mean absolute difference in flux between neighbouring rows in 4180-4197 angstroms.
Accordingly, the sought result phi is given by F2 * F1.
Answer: 0.0084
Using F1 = 0.073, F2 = 0.115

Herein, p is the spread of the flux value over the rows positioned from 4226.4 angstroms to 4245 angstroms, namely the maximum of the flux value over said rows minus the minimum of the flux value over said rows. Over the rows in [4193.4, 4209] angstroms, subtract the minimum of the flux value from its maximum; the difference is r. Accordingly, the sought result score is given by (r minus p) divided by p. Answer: -0.6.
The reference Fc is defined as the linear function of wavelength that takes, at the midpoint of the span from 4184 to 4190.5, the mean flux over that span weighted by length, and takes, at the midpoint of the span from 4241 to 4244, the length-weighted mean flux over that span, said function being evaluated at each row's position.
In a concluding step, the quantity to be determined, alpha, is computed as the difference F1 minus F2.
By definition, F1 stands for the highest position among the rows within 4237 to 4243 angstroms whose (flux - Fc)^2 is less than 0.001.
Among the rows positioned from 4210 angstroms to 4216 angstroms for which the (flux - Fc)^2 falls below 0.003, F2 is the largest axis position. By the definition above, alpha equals 25.3 angstroms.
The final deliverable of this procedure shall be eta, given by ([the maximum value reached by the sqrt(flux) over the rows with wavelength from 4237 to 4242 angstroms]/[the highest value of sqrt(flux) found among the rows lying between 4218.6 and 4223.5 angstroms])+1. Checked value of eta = 2.05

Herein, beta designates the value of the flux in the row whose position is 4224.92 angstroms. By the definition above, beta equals 0.338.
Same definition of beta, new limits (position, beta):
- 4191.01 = 0.585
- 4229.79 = 0.626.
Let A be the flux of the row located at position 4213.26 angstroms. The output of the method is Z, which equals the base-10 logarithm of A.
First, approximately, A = 0.676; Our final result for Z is -0.170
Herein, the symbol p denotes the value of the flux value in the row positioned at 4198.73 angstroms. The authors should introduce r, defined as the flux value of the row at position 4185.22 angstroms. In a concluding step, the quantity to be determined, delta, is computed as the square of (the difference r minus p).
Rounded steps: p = 0.483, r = 0.561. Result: 0.006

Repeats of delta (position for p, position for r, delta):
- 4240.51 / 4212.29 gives 0.000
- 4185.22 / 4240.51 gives 0.004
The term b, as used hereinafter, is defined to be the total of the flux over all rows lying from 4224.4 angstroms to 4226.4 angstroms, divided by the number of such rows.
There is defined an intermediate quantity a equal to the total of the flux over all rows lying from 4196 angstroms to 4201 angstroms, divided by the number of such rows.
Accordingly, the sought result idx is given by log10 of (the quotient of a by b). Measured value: 0.16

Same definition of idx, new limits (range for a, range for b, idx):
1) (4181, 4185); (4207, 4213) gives -0.06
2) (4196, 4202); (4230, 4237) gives -0.04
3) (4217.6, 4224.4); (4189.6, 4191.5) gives -0.02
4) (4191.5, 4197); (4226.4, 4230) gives 0.13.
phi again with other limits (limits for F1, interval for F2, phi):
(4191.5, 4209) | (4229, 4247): 0.0073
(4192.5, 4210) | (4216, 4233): 0.0080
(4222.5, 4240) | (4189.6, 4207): 0.0075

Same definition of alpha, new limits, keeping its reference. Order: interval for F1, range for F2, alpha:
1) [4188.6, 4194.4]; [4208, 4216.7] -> -22.3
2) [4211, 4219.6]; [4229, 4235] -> -15.6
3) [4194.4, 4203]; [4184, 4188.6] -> 13.5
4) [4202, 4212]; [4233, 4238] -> -26.3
